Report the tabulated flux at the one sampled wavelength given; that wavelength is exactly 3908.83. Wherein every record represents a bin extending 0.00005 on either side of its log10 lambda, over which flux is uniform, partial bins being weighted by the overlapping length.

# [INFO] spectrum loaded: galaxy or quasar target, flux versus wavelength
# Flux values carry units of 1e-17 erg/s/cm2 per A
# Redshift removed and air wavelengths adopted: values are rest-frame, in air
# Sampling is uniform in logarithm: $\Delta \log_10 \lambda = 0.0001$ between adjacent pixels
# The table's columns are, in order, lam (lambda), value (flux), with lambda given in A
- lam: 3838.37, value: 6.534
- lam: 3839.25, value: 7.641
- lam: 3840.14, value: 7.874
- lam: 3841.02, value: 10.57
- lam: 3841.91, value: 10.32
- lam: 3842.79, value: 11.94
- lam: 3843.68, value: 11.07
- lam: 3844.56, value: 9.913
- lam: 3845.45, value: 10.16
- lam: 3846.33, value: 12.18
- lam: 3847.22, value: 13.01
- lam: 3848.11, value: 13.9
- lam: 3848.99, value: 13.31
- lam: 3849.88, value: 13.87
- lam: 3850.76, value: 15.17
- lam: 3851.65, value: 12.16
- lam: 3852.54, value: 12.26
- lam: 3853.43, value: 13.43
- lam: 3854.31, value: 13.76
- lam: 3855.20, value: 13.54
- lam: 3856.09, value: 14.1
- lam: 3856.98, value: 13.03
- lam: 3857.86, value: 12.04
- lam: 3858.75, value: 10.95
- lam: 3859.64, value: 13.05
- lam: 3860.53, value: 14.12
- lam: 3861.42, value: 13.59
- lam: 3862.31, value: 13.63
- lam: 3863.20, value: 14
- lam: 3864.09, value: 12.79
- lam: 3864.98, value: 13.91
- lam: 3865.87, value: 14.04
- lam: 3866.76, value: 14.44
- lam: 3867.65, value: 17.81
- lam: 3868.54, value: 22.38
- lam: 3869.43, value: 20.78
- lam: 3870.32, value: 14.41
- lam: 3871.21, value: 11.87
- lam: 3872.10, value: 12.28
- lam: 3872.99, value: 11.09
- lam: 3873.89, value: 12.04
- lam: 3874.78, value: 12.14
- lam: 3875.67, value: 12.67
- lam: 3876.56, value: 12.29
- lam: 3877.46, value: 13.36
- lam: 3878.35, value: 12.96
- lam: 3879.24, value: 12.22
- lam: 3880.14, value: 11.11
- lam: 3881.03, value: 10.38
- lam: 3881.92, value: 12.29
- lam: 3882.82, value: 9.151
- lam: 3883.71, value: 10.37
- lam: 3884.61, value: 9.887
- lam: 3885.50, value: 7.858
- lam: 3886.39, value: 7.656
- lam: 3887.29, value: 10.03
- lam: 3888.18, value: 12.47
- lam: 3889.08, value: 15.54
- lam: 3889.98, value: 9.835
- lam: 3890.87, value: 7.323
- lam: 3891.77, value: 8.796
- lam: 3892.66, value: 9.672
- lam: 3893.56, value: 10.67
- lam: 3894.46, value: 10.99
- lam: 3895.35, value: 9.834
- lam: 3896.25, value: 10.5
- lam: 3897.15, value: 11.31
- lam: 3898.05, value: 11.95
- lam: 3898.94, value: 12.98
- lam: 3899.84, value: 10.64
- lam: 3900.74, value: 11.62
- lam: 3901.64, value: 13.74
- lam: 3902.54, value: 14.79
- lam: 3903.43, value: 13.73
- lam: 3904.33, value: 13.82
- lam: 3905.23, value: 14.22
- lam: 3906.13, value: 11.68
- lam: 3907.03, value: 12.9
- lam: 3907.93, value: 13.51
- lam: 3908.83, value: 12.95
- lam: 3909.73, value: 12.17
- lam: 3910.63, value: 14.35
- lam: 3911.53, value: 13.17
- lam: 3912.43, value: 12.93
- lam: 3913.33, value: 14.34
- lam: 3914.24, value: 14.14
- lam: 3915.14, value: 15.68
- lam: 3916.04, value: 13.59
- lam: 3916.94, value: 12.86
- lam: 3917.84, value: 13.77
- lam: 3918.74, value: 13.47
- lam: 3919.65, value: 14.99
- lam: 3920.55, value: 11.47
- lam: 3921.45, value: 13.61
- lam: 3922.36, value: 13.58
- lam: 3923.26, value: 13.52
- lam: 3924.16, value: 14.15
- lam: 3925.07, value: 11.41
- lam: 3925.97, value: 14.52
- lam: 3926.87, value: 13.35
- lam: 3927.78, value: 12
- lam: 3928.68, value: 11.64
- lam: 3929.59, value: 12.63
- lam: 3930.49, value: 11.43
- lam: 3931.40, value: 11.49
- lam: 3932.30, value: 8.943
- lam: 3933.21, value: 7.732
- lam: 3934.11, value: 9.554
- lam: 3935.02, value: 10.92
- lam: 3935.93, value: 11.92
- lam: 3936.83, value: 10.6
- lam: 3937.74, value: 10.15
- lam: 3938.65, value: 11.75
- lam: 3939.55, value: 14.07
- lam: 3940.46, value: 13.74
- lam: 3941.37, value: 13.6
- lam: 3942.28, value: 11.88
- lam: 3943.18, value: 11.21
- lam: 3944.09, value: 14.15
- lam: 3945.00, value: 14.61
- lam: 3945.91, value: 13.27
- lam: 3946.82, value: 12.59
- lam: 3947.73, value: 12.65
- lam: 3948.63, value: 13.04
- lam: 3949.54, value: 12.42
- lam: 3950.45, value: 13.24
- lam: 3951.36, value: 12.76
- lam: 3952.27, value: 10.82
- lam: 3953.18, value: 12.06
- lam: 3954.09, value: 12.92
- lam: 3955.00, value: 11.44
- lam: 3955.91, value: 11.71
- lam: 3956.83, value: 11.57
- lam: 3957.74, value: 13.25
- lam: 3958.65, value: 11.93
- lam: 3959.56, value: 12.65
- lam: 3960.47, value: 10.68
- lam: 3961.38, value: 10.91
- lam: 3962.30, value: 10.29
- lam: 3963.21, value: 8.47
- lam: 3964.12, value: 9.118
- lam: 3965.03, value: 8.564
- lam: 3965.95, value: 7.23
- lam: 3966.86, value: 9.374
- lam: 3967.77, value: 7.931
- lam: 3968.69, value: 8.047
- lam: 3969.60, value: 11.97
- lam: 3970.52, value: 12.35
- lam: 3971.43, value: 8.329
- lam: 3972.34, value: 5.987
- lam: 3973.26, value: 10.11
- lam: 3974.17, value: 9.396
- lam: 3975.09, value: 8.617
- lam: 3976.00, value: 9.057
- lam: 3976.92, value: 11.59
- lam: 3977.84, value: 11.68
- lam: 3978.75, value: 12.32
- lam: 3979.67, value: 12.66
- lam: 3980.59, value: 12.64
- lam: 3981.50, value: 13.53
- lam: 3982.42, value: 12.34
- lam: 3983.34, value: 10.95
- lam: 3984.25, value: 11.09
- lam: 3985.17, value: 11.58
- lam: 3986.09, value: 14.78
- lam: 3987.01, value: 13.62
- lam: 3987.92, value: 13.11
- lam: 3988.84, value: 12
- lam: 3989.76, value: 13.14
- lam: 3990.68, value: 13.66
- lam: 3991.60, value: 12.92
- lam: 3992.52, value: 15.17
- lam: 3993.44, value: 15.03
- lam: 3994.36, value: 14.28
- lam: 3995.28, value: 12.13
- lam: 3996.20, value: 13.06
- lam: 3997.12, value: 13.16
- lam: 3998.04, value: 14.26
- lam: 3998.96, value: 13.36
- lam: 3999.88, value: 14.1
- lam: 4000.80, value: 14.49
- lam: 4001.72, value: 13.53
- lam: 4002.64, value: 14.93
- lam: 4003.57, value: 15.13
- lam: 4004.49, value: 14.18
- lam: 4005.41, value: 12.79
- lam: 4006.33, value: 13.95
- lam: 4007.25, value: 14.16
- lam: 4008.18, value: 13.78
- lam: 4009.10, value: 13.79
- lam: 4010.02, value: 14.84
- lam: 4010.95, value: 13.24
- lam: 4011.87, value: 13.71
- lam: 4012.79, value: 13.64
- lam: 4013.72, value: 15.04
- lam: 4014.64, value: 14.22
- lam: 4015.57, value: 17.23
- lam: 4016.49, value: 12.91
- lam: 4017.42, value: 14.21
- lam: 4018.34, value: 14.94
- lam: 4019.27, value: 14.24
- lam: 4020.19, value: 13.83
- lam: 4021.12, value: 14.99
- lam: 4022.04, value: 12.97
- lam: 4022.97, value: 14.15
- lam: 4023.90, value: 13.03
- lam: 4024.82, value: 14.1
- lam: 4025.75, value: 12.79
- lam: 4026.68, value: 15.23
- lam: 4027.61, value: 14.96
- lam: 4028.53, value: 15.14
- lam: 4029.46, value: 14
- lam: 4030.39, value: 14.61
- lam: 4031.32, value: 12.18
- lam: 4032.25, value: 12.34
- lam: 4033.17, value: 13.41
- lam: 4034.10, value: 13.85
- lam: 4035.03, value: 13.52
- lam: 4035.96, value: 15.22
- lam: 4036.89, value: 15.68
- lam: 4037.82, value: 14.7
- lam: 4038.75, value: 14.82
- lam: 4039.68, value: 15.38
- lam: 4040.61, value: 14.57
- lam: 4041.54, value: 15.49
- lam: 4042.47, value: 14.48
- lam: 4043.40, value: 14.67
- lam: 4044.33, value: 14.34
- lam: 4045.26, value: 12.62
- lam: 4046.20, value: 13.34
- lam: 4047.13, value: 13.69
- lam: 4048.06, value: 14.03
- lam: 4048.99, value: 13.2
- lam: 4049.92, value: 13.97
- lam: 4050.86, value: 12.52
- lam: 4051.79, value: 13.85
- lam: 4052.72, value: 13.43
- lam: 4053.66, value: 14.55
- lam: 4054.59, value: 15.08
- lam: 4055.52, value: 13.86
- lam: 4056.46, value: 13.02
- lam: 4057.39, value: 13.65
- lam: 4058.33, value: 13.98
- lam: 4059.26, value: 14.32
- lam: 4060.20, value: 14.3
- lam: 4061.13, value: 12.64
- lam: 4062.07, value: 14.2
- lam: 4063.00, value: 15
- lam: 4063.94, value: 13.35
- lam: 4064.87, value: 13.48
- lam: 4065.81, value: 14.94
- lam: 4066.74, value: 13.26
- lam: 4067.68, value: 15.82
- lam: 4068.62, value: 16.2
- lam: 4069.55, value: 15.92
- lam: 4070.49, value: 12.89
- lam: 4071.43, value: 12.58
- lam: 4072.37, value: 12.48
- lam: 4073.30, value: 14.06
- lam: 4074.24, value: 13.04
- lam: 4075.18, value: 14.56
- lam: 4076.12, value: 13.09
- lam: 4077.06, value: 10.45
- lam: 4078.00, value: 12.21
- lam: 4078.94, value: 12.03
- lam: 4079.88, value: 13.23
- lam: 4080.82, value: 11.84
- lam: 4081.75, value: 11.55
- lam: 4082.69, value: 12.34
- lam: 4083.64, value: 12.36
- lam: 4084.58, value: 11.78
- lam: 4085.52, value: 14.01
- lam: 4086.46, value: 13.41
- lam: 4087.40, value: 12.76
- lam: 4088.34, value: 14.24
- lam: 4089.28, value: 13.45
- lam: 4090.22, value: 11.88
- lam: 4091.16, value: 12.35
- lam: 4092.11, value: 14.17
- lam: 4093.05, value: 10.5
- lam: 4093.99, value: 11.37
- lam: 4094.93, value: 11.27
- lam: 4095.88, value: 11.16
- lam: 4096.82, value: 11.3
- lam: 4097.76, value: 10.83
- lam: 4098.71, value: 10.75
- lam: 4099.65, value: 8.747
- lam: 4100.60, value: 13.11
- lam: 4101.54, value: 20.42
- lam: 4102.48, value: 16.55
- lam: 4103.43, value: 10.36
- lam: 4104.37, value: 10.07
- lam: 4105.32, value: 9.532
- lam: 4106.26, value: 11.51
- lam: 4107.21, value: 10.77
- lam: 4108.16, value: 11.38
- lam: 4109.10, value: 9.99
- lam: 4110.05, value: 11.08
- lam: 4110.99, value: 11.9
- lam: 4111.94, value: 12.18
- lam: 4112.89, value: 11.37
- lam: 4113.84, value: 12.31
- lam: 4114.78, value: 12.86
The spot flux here 12.95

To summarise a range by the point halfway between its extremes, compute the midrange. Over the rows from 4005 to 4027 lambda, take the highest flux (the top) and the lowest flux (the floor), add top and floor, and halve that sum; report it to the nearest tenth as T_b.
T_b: 15.0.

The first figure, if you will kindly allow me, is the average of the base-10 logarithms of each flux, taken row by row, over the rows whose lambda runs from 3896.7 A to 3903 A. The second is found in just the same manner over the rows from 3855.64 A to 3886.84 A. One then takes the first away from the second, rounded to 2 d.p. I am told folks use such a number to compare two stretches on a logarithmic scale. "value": 0.01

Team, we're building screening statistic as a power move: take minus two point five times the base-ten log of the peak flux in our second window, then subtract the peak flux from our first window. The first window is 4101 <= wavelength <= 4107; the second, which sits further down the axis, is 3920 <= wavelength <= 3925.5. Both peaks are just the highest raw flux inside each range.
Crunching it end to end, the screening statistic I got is -23.3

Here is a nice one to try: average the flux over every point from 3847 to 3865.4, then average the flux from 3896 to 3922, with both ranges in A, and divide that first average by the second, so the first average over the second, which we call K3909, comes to 1.01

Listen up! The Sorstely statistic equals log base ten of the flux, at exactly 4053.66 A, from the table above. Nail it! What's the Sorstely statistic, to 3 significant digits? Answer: 1.16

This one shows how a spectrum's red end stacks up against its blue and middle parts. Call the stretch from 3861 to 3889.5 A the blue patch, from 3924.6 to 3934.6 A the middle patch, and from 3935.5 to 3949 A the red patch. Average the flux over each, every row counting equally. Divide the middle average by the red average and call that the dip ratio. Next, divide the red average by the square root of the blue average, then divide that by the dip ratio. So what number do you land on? 3.9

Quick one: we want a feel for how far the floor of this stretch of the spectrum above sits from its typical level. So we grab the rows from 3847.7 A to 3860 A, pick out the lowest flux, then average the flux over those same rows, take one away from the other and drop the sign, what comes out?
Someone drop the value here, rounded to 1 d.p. 2.2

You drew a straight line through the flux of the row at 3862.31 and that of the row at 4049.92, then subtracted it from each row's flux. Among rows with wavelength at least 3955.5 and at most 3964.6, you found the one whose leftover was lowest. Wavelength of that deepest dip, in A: 3963.21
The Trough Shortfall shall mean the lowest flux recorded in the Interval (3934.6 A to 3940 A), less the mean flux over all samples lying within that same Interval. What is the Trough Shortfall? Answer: -1.4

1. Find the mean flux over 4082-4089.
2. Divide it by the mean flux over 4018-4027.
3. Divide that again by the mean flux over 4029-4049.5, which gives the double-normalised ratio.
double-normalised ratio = 0.066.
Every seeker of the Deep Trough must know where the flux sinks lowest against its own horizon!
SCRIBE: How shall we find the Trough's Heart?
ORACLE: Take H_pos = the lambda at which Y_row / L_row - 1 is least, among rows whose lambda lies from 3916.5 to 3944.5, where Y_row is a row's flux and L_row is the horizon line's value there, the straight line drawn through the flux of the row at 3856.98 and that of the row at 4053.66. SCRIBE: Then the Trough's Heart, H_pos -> 3933.21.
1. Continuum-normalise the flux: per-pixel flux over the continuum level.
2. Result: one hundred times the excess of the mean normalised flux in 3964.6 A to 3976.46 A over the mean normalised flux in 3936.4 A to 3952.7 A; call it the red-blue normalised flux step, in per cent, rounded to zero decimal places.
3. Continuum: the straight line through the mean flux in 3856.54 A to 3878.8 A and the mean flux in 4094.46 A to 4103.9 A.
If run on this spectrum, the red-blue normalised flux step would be -26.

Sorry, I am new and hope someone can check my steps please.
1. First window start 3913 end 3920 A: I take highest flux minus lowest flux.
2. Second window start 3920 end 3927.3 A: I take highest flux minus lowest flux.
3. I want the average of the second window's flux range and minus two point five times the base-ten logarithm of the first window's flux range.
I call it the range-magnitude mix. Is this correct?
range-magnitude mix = 1.0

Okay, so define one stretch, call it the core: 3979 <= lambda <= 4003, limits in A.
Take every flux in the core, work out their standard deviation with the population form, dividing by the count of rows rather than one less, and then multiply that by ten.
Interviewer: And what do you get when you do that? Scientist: 11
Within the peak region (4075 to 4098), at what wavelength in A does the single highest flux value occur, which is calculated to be 4075.18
